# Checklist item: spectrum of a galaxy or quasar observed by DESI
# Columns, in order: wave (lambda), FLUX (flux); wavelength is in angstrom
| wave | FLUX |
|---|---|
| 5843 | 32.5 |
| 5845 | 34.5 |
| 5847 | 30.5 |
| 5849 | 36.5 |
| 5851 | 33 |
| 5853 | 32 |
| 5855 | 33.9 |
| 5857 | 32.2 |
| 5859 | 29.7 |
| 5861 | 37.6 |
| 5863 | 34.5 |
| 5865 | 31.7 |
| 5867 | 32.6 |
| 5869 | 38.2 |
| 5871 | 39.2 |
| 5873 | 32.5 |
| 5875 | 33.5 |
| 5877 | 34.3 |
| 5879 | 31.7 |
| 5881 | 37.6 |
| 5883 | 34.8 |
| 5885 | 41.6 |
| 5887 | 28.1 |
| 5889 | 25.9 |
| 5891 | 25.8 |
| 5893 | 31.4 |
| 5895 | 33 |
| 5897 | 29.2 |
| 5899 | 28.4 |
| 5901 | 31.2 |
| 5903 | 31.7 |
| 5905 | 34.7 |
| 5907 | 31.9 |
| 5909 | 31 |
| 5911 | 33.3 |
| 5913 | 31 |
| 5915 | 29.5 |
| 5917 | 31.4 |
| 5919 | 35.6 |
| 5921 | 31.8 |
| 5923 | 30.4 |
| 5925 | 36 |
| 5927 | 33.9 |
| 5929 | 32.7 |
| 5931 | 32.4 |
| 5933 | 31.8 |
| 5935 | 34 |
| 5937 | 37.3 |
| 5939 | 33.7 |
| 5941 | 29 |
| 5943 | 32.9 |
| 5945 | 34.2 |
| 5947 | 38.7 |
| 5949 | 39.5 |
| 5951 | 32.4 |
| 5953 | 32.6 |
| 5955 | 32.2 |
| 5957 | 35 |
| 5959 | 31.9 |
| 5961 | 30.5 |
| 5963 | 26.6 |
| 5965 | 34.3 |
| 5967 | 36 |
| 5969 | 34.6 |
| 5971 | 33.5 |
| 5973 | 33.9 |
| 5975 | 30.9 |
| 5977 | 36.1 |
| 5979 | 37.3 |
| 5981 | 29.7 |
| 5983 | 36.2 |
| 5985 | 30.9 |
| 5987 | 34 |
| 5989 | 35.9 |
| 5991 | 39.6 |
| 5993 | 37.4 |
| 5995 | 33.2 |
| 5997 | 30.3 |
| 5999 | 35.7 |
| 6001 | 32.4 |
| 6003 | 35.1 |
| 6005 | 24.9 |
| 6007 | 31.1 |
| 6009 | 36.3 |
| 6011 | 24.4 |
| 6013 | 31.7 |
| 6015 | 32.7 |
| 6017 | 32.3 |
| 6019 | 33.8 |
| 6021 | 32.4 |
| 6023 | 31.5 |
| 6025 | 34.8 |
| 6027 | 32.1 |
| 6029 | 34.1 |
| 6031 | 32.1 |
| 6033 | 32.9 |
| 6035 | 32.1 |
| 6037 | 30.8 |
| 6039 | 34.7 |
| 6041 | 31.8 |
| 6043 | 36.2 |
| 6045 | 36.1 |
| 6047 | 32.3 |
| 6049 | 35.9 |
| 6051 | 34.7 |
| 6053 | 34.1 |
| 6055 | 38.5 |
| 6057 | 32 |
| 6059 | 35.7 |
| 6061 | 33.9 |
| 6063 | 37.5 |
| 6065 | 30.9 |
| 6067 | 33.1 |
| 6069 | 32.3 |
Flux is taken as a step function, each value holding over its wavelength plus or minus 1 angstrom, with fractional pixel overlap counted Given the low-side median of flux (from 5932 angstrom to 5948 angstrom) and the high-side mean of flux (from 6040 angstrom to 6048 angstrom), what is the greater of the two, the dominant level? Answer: 34.1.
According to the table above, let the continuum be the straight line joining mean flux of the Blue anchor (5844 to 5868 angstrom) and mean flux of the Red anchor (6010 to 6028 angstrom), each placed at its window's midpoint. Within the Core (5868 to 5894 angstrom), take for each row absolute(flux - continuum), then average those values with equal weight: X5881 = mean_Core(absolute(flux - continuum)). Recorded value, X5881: 3.9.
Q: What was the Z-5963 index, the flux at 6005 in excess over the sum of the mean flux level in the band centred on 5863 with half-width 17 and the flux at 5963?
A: -35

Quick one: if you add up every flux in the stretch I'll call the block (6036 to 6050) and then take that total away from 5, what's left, -233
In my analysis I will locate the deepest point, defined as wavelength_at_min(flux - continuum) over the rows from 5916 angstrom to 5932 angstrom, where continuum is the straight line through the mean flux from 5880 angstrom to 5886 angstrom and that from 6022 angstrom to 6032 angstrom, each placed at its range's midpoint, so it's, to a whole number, 5923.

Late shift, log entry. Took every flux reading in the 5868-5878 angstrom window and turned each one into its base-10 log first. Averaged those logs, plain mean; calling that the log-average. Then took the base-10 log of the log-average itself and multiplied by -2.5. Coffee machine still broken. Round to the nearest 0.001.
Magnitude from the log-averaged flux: -0.475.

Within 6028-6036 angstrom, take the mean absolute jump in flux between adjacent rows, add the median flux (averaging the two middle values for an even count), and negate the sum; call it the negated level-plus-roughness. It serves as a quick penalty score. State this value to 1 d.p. -33.7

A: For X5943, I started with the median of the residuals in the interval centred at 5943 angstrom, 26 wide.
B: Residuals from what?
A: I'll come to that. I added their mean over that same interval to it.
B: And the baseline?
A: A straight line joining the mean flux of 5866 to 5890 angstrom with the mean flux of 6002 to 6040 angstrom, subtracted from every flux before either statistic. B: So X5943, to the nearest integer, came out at 0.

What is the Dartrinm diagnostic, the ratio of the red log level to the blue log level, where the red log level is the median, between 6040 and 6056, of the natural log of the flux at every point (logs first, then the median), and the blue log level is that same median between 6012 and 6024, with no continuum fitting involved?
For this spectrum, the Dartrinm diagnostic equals 1.03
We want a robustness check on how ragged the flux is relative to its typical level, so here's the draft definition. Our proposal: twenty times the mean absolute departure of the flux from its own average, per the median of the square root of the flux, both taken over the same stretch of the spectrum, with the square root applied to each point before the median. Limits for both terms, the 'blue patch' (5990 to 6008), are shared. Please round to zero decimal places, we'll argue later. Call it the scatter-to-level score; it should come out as 11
